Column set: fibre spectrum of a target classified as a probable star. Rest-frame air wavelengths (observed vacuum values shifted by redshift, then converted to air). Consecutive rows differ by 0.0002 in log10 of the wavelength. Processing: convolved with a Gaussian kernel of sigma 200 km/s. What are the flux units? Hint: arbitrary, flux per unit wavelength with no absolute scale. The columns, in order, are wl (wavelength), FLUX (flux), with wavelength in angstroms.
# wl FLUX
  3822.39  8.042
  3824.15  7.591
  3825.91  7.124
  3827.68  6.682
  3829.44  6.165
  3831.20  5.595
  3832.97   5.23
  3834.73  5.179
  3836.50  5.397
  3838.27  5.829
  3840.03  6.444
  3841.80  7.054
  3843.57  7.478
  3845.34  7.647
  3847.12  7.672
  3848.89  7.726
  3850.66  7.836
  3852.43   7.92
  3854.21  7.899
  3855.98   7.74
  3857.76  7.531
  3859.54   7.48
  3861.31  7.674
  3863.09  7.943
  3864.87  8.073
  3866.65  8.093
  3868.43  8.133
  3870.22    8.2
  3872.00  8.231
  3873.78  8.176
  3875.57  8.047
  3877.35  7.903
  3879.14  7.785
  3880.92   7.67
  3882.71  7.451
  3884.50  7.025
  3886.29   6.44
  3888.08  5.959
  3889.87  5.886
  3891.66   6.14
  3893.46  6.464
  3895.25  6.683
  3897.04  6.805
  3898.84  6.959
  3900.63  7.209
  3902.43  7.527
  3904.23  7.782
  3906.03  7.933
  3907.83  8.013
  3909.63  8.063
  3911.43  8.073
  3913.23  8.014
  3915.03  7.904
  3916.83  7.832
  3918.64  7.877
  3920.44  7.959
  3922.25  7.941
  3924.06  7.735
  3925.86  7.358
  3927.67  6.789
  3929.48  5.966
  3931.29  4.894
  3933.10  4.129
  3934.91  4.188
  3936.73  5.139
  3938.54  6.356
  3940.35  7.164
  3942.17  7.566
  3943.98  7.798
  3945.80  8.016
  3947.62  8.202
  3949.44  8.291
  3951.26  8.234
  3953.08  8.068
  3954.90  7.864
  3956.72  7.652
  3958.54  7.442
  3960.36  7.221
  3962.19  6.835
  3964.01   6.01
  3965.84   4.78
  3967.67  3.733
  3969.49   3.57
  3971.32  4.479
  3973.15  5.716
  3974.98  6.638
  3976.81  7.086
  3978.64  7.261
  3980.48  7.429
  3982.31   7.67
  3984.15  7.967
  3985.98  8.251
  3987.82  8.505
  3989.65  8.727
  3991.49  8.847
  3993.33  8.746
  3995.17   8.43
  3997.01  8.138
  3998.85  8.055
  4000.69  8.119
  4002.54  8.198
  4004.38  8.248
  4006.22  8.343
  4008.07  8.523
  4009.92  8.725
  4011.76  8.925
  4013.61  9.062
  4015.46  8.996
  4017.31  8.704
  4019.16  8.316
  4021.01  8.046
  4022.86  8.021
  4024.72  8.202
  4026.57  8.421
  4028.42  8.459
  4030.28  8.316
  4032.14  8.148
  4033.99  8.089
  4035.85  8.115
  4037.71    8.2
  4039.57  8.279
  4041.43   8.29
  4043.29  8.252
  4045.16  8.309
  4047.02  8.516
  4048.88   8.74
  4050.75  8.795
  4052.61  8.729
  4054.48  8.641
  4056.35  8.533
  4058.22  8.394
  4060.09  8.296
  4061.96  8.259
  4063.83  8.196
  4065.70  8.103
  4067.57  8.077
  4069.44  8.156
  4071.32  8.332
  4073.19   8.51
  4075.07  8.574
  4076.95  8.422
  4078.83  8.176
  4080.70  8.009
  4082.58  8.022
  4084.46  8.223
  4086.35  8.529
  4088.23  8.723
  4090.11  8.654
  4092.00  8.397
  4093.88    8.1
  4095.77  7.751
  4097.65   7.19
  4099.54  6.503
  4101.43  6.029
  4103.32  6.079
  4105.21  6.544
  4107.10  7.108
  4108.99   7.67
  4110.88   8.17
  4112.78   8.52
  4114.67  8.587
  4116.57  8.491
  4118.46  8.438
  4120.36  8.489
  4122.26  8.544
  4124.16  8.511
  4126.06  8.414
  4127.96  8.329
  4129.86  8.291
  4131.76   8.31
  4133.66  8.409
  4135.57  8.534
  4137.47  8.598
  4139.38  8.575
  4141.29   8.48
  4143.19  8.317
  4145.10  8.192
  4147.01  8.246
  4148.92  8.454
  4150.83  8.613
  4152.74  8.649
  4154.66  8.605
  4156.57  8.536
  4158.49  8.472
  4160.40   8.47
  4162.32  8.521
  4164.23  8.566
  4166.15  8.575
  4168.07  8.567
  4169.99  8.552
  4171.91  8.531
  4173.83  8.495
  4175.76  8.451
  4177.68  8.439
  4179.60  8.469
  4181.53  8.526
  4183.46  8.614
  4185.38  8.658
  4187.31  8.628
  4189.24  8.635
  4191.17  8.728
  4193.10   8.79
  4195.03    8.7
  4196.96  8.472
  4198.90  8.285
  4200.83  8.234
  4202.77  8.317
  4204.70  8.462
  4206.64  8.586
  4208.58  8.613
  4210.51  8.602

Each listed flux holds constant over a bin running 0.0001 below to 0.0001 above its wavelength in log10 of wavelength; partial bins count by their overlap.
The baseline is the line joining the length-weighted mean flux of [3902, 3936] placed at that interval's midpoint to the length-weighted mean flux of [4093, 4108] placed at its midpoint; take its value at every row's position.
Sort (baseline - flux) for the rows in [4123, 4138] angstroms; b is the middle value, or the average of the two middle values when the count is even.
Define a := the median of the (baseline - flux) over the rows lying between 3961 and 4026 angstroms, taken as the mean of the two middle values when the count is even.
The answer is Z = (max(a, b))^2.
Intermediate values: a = -1.1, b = -1.54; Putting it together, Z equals 1.21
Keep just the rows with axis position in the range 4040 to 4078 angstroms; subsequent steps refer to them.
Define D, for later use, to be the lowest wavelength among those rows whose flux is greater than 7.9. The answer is 4041.43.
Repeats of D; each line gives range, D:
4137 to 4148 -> 4137.47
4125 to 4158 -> 4126.06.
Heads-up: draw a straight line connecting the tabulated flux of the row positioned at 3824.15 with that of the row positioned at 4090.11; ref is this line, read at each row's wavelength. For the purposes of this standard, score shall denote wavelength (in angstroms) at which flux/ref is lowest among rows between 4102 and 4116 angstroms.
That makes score 4103.32 angstroms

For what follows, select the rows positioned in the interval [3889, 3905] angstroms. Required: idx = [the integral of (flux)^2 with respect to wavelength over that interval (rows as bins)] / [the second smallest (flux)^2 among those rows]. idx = 20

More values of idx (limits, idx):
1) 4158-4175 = 17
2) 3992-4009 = 18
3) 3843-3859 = 17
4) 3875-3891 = 23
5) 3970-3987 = 25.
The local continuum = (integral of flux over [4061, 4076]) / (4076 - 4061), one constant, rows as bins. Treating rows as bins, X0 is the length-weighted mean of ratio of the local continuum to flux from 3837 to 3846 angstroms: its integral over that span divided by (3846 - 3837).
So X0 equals 1.23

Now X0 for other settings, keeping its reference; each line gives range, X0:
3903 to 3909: 1.05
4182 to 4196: 0.95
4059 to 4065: 1.00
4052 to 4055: 0.95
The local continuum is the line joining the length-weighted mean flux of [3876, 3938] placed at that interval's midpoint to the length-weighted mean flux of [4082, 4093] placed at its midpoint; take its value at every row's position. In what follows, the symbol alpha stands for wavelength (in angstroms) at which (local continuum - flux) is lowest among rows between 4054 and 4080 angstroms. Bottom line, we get 4054.48 angstroms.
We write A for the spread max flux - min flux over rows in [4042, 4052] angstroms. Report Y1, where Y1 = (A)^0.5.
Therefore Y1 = 0.74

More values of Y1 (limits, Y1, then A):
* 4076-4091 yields 0.84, 0.7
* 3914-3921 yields 0.36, 0.1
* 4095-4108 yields 1.31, 1.7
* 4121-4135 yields 0.50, 0.3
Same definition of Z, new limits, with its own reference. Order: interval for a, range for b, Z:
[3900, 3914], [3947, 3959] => 0.67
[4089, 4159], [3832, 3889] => 0.22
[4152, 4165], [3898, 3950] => 0.39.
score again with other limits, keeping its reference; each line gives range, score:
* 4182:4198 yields 4196.96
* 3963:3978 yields 3969.49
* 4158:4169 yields 4160.40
